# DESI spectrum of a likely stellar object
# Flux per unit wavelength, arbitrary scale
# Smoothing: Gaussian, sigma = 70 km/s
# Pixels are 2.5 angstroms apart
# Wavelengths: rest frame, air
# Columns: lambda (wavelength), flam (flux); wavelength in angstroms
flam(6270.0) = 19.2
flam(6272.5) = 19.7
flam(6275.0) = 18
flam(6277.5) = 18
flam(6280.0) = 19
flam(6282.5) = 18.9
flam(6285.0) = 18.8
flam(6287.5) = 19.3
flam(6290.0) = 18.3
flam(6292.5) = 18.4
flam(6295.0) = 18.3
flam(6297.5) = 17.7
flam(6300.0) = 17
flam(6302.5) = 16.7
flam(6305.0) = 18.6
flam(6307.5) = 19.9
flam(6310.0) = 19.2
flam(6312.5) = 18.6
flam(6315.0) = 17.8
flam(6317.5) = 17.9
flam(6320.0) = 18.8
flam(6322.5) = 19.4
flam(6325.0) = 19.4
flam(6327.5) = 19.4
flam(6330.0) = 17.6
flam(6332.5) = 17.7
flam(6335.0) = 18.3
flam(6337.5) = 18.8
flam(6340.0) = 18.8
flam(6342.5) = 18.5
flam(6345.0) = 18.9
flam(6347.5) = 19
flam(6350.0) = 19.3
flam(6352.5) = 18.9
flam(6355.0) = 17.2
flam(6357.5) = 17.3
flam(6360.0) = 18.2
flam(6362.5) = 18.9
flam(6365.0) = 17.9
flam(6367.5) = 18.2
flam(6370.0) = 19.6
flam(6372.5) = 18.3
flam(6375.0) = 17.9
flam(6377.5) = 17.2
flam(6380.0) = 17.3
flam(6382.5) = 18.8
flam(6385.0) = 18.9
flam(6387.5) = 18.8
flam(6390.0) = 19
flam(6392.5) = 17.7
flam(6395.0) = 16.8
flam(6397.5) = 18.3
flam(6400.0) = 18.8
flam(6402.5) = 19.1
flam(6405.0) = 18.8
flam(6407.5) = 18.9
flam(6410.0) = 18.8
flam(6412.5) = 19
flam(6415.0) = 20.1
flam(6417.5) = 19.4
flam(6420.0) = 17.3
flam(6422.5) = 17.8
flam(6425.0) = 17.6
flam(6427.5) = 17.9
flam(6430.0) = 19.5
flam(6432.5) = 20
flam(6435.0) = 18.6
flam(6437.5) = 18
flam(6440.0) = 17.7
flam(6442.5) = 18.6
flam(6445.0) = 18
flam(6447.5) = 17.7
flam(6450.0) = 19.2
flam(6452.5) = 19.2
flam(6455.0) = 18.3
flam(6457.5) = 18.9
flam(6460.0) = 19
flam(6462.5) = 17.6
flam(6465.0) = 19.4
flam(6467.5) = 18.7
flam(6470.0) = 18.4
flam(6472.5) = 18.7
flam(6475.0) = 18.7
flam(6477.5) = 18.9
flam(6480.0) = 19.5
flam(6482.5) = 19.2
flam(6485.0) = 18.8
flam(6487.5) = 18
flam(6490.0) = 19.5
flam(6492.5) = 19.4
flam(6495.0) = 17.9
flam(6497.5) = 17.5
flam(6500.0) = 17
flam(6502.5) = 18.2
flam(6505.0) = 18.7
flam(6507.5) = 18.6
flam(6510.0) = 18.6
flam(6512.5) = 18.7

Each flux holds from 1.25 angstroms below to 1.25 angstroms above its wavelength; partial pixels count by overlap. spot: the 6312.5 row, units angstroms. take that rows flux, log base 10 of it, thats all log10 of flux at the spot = 1.27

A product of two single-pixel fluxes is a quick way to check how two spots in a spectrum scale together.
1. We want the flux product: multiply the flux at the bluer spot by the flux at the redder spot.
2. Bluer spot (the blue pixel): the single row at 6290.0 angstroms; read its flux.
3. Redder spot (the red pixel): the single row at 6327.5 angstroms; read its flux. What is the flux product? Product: 355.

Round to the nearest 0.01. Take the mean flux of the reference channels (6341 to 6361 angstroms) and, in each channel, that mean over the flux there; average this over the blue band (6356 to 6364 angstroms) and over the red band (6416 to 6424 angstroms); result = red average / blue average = 1.00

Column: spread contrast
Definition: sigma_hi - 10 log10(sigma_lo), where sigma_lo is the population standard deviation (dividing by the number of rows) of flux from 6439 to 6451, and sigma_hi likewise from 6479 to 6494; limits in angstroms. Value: 2.89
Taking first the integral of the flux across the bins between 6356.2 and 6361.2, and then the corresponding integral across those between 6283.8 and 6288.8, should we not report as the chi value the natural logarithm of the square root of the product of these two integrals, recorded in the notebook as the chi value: 4.52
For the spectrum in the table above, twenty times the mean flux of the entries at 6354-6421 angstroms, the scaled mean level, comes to 368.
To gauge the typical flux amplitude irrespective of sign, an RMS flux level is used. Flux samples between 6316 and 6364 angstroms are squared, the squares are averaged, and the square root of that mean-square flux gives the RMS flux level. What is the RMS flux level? 18.6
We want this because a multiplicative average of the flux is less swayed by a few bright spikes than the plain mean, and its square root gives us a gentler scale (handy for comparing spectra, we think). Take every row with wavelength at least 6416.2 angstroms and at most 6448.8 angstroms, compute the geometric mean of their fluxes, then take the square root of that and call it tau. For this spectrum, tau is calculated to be 4.28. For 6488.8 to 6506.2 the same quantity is 4.28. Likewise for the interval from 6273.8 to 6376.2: 4.29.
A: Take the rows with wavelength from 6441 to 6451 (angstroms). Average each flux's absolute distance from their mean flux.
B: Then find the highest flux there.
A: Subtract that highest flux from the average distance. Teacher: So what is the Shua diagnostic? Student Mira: -18.7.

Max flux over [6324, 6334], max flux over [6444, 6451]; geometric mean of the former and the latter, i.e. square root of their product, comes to 19.3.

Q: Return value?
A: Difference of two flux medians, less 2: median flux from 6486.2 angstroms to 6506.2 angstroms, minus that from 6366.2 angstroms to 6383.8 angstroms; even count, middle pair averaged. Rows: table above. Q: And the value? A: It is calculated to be -2.10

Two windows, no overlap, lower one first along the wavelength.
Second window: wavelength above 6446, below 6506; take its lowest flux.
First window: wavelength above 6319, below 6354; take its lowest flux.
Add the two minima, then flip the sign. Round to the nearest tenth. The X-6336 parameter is -34.6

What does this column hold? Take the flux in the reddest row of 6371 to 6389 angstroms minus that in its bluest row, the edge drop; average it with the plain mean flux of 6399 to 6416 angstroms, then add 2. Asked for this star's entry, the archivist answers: 11.8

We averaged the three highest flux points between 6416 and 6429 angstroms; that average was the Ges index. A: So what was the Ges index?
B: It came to 18.4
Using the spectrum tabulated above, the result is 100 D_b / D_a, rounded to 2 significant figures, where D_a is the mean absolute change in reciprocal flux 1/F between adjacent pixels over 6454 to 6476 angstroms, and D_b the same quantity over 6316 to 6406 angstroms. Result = 96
